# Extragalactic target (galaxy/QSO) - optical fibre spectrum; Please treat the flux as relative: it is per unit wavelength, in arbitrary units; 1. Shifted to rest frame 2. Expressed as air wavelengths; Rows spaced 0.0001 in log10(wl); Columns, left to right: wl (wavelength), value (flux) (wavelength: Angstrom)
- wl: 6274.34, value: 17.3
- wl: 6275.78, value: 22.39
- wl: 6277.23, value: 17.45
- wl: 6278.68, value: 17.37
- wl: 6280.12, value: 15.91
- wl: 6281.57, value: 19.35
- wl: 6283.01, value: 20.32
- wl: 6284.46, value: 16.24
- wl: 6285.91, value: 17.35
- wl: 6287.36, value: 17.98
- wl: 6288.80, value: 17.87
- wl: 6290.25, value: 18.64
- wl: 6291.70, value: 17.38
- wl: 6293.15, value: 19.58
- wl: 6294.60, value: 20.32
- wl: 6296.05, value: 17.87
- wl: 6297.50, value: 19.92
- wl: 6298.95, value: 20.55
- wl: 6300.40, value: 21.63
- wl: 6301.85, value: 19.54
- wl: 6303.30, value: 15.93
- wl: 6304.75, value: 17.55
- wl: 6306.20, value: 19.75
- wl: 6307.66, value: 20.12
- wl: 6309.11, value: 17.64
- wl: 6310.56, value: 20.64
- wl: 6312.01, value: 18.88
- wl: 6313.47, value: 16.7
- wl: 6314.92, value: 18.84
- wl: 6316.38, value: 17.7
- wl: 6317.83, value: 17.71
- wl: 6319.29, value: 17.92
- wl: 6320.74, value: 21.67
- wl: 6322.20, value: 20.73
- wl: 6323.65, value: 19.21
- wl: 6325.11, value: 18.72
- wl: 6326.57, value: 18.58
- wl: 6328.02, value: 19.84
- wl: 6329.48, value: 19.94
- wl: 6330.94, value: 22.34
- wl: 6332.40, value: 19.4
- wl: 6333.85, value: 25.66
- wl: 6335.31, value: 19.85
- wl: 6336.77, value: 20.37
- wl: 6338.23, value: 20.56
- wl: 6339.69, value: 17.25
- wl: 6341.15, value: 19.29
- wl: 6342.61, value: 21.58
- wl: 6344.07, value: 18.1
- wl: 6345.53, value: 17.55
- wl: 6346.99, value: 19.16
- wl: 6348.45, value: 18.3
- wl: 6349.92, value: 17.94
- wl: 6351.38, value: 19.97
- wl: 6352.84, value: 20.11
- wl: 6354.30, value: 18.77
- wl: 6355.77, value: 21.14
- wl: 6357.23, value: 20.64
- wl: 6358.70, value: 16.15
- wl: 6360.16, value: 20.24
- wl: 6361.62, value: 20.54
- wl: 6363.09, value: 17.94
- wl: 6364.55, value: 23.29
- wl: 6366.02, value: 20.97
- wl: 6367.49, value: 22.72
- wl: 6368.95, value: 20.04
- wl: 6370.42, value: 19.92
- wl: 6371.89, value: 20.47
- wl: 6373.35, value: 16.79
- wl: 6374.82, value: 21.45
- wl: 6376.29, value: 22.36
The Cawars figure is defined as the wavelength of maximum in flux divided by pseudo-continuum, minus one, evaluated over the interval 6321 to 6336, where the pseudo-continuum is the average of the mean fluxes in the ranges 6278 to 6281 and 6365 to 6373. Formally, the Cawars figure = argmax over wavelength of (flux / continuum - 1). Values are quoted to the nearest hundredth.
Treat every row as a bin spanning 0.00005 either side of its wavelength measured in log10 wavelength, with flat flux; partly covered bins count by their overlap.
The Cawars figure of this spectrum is 6333.85 Angstrom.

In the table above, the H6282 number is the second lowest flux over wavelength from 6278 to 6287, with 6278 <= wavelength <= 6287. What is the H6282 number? 16.24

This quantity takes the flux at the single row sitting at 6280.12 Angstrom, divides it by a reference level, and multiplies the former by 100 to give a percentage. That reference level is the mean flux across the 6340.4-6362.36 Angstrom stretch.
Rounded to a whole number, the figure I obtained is 82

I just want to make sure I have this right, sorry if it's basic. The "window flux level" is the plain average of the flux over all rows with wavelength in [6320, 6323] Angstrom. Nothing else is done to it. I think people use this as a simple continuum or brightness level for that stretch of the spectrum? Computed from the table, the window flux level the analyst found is 21.2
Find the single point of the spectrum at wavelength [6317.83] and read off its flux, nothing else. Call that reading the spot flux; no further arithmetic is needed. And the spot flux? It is 17.71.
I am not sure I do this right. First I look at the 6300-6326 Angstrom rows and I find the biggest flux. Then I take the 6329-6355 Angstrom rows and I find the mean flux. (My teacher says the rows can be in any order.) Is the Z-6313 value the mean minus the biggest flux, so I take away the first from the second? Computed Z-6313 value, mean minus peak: -1.9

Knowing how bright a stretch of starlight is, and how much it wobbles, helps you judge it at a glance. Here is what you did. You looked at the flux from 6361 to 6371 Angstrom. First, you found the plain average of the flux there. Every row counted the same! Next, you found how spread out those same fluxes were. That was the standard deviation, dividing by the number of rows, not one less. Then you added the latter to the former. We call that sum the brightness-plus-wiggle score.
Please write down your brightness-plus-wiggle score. 22.4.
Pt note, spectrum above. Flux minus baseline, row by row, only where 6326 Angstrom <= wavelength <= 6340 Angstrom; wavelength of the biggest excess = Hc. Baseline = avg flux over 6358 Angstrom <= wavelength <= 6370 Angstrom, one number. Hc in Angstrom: 6333.85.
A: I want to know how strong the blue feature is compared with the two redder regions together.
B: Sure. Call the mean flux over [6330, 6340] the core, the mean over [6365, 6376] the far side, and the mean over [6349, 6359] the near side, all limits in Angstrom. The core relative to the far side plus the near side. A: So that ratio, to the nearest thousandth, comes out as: 0.525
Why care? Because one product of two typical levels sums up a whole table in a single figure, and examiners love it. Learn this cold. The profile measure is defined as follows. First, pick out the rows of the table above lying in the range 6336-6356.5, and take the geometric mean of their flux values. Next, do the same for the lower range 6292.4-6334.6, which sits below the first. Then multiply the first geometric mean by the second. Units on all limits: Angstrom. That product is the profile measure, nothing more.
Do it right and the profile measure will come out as 373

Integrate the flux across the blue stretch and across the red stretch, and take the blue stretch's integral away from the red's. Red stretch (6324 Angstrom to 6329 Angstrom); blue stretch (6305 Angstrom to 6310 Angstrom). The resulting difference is 0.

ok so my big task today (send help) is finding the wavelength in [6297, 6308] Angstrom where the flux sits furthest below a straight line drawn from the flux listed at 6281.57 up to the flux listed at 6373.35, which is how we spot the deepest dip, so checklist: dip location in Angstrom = 6303.30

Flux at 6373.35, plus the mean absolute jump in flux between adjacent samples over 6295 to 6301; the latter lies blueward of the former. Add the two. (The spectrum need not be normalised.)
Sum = 18.0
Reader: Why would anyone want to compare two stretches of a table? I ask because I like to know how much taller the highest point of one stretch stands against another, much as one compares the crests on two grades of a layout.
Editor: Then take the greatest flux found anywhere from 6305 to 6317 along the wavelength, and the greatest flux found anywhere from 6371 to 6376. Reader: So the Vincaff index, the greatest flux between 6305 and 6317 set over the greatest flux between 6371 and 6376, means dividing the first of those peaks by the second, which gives 0.96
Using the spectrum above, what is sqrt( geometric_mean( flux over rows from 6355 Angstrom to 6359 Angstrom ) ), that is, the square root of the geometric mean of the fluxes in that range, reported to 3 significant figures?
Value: 4.38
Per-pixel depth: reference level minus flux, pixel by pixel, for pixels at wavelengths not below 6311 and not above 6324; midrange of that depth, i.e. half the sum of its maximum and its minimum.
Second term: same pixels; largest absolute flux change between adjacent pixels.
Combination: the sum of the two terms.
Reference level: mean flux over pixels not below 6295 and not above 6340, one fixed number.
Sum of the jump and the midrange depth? 4.0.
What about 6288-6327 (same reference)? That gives 4.4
